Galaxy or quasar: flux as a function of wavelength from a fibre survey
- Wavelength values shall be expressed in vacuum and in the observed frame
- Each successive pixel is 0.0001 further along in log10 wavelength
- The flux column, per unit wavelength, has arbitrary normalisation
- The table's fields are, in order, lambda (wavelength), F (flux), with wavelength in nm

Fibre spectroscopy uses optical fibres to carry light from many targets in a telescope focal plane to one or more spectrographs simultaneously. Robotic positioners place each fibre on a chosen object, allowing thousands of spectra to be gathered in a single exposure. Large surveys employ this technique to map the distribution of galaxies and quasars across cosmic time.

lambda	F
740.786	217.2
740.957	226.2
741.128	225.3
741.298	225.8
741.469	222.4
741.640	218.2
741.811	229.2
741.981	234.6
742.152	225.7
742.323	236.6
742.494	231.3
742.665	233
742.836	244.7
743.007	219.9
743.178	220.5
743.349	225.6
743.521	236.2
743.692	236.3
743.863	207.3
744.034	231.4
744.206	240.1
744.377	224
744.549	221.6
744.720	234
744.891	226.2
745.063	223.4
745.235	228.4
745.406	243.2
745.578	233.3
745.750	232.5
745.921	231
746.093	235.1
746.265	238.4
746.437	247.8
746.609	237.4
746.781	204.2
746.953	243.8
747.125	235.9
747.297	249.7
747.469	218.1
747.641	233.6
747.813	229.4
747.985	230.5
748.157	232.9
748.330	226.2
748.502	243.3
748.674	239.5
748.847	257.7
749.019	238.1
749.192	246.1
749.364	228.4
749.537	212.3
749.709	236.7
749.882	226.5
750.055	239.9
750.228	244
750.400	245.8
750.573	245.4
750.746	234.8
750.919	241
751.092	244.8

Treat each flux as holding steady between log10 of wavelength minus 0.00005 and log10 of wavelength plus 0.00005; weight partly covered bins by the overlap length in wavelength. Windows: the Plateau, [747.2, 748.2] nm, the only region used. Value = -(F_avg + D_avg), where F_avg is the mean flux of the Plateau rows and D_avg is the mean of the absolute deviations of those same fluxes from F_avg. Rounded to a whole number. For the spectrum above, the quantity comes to -239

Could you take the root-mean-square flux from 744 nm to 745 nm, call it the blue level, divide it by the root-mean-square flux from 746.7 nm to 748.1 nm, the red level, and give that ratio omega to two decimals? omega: 0.99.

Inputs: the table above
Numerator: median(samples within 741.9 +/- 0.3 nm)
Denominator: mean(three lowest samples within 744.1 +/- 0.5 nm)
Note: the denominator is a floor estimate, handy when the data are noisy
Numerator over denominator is 1.045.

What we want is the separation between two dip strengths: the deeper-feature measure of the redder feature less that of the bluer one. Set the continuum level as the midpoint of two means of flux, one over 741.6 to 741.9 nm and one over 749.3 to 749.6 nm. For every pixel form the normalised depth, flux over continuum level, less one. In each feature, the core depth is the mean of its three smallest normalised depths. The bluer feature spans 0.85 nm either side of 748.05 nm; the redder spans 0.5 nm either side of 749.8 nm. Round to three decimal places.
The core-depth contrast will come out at -0.010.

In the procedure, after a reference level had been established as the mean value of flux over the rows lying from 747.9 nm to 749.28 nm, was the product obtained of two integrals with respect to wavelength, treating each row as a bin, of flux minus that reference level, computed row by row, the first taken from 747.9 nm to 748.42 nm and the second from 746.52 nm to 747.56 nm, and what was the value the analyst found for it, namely 39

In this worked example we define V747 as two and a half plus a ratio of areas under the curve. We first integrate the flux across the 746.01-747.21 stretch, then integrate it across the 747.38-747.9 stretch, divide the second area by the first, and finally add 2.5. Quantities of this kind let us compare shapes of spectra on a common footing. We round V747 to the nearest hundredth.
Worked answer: 2.92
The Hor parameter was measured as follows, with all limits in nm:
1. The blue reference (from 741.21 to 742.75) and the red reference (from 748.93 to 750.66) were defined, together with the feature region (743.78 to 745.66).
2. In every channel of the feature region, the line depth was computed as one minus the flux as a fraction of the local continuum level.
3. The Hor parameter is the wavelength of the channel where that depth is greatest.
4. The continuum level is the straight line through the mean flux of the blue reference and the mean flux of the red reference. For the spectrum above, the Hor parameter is 743.863 nm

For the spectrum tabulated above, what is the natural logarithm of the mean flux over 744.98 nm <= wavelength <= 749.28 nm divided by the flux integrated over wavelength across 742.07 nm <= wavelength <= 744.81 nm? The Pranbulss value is -1.0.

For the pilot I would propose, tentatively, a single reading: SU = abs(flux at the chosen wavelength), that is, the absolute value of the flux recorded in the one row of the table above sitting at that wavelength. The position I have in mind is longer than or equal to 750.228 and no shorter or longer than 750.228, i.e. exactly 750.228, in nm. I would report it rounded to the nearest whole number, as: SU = 244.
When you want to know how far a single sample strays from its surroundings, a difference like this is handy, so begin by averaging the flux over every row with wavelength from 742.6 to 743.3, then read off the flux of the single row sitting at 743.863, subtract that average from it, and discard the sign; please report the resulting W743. 22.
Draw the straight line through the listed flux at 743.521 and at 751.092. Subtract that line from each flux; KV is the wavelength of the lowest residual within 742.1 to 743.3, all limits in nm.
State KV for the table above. 743.007 nm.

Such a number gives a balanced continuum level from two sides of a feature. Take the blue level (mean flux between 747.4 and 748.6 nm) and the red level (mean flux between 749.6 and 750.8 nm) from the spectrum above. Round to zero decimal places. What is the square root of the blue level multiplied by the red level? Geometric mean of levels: 235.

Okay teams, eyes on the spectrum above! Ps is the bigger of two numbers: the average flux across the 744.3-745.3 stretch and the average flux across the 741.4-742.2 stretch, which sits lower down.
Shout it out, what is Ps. 226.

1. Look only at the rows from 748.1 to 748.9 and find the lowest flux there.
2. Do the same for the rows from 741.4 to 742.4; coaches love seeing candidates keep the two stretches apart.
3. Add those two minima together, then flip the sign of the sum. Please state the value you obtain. -444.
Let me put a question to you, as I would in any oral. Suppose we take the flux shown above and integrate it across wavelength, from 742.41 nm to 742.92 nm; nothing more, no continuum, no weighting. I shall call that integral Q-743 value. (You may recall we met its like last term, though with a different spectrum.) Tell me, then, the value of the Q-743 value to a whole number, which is 121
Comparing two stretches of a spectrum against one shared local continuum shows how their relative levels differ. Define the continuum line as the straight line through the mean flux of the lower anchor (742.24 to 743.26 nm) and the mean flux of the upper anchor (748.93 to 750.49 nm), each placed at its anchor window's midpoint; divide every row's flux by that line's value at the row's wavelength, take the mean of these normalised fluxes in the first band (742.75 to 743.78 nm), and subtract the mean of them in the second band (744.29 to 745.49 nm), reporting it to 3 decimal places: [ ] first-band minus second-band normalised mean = 0.012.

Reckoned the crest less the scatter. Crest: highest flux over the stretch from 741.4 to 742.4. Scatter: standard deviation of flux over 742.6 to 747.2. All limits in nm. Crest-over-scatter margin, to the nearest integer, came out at 226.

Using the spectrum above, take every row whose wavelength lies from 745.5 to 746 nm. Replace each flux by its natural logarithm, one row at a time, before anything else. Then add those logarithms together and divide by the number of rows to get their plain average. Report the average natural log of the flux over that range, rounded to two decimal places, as 5.45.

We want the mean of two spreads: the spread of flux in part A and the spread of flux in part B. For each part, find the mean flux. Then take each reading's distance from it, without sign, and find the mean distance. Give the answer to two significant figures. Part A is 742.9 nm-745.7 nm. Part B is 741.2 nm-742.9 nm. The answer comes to 6.5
